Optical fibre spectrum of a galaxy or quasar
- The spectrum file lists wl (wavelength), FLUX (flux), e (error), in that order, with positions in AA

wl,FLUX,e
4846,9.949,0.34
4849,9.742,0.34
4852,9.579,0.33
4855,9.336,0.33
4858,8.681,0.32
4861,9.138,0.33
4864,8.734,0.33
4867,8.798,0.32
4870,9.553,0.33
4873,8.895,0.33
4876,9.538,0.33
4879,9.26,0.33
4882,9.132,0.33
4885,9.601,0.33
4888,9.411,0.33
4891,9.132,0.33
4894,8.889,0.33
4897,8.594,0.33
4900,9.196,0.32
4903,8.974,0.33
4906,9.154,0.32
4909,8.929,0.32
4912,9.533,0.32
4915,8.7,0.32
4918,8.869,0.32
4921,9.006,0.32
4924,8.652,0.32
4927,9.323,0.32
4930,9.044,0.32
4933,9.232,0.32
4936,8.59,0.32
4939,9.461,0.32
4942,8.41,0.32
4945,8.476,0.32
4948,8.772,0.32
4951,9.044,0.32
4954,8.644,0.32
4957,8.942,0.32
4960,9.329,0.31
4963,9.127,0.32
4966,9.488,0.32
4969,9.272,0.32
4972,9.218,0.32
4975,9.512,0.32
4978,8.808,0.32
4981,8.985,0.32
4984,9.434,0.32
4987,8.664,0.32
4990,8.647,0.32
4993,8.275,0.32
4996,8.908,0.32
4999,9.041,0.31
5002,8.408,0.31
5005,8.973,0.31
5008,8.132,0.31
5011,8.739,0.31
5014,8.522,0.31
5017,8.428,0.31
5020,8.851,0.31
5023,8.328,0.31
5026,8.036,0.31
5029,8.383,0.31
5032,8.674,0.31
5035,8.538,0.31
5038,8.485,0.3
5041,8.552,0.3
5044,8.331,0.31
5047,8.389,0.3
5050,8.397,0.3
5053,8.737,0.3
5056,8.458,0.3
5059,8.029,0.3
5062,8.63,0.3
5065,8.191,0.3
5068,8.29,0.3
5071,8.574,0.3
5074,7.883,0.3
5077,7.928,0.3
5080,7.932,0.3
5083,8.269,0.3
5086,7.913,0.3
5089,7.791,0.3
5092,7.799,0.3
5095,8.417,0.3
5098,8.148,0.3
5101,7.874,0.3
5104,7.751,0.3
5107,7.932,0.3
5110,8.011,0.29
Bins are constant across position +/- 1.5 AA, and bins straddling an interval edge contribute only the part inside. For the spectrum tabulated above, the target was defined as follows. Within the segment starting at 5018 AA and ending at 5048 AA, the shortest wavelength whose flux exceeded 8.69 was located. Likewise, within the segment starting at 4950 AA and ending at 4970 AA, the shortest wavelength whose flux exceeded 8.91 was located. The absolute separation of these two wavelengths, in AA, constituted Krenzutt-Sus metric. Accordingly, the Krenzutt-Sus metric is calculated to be 69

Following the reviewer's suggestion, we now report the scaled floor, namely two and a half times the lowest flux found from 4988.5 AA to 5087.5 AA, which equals 19.7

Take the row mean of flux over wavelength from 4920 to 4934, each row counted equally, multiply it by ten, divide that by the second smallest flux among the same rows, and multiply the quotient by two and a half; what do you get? 25.1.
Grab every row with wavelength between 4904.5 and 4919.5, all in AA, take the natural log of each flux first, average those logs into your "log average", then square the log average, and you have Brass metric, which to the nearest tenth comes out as 4.8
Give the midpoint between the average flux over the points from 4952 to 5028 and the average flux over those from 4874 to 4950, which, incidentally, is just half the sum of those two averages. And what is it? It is 8.93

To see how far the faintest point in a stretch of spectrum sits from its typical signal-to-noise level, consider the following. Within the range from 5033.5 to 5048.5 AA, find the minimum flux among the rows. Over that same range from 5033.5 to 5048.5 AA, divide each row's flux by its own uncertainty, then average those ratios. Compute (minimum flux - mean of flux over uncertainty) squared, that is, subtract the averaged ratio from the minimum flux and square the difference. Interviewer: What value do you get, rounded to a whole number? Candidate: 380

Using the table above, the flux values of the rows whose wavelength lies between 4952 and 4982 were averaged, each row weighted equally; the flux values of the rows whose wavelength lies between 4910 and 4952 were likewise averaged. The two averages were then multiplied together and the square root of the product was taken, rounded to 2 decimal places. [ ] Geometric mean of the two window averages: 9.03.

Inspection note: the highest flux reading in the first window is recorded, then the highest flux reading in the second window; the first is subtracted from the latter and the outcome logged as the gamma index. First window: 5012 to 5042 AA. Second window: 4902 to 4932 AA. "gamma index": 0.7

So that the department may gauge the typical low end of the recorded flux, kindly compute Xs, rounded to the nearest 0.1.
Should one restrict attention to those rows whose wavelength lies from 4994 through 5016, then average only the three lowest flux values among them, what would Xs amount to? 8.4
